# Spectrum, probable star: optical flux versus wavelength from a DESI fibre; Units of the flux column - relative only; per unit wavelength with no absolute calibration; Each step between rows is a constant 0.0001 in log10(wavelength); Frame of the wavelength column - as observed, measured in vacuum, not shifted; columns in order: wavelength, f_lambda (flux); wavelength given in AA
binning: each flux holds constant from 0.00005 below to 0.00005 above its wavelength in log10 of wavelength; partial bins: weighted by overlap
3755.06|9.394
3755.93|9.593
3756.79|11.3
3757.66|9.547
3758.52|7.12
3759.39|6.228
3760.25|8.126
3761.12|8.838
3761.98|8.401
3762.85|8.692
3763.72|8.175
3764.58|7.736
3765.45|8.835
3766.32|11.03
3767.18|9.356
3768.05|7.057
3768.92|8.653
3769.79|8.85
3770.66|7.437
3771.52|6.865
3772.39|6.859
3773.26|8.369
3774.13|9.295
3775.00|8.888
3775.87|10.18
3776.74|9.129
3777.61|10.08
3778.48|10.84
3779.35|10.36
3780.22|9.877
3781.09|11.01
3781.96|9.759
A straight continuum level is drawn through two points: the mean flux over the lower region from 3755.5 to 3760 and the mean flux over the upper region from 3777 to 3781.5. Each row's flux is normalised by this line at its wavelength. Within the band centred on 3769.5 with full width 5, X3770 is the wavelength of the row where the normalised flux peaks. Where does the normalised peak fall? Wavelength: 3767.18 AA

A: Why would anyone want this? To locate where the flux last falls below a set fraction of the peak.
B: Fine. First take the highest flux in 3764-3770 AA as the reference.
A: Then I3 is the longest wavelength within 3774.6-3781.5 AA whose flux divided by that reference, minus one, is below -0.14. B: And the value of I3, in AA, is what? 3776.74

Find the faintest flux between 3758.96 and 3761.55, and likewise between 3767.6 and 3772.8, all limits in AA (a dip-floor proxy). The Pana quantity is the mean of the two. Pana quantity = 6.5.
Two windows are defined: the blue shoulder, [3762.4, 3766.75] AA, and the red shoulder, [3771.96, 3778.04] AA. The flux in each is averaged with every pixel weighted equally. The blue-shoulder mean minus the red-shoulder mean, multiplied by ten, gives -0.8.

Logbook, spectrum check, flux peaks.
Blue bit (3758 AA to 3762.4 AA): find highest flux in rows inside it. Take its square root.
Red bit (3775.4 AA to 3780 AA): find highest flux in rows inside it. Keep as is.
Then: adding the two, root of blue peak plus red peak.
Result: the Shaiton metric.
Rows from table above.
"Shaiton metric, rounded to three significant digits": 13.8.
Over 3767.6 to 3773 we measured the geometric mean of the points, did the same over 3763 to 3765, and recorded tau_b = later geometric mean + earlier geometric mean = 15.5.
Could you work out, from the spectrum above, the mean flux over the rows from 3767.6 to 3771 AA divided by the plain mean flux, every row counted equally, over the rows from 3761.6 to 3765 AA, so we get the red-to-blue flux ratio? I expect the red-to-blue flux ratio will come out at 0.97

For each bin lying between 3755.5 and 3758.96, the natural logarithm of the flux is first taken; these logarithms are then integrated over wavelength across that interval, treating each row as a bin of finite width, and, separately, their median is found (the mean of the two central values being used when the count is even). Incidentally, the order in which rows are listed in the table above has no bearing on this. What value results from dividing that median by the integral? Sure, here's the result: 0.293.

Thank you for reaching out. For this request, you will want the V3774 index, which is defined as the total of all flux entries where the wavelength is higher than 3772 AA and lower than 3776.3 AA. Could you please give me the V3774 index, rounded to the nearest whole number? 44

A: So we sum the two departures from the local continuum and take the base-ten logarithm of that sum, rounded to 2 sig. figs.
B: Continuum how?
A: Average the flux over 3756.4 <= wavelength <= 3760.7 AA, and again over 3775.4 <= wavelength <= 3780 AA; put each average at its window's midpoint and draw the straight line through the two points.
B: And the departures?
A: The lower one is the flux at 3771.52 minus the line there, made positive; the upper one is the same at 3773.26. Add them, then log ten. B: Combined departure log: 0.61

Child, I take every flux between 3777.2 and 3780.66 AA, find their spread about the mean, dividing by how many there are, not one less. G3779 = 0.4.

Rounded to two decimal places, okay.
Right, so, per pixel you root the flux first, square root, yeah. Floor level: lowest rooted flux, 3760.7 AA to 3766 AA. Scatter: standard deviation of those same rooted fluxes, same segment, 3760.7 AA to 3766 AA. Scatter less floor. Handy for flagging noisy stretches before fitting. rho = -2.71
